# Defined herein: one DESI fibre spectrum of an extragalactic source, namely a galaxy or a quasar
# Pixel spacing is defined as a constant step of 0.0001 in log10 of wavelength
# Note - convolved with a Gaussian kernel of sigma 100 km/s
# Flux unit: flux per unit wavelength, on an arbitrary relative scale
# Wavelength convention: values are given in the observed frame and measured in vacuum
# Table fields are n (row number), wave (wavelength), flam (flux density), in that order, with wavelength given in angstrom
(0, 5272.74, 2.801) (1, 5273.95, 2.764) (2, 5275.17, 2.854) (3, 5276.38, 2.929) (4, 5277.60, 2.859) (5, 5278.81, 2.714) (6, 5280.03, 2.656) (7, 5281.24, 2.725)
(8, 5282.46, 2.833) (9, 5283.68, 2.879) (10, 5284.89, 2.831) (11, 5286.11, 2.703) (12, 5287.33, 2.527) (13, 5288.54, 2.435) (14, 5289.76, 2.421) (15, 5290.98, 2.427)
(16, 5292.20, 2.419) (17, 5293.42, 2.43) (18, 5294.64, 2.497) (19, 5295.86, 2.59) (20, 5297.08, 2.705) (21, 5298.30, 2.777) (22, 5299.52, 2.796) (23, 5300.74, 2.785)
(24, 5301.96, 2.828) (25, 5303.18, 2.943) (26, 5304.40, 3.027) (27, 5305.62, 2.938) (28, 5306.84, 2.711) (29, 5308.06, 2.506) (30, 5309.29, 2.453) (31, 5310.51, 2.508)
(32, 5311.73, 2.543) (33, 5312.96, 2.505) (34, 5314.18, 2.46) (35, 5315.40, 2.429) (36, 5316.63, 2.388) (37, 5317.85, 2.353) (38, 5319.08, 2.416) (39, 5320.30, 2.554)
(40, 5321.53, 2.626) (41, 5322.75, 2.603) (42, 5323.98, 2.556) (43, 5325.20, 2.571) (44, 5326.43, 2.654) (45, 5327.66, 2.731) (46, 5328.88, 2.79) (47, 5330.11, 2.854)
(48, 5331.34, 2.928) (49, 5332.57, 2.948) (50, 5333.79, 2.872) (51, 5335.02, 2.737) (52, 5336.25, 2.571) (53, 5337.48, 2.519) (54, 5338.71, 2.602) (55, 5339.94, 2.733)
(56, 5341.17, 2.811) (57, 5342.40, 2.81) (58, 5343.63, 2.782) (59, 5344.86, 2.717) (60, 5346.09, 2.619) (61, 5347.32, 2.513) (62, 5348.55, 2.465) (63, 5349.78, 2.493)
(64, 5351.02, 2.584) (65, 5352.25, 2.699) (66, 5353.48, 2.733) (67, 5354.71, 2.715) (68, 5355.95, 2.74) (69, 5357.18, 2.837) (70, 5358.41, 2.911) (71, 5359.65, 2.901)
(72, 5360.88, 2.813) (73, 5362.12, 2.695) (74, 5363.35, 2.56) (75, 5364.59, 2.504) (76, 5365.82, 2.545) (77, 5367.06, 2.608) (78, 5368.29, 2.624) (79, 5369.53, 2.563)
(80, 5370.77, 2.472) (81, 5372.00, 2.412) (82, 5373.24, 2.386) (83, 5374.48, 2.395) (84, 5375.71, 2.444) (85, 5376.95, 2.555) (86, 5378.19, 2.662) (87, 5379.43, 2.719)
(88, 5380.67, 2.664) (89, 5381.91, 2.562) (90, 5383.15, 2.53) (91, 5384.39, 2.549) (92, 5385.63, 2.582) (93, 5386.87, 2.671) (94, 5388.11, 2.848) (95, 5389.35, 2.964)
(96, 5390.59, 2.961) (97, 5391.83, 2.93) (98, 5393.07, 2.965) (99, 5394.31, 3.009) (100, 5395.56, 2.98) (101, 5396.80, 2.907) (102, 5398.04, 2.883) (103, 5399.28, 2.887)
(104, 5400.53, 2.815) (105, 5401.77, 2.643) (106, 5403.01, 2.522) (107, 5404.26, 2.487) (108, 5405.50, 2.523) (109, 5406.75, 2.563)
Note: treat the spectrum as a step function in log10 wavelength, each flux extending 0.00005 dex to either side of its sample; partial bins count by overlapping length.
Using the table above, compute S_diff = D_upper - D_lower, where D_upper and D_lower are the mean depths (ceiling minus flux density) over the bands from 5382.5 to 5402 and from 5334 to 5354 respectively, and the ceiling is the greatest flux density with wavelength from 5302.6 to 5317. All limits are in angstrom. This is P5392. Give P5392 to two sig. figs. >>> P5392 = -0.17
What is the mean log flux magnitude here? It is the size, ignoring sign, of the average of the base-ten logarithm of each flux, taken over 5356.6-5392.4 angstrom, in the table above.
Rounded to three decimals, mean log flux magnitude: 0.422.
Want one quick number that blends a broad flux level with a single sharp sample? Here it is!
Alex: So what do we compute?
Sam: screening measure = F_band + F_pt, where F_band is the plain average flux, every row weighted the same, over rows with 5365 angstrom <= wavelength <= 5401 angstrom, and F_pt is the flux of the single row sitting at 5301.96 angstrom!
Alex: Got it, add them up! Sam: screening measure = 5.5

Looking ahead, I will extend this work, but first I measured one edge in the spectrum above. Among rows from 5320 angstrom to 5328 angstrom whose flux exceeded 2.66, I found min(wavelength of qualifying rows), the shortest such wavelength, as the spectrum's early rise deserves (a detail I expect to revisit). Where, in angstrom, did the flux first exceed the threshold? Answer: 5327.66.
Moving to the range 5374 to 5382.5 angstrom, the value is 5378.19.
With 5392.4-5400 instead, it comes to 5393.07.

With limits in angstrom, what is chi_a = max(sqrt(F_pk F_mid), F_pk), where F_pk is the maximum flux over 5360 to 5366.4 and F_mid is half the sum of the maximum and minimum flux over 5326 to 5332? 2.81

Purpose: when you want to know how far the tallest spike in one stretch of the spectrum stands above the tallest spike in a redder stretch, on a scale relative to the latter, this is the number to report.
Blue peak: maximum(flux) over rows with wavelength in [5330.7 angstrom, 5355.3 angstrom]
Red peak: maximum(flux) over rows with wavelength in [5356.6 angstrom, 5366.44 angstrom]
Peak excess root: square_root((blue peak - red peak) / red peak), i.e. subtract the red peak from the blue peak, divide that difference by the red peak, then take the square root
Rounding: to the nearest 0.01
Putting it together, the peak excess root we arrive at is 0.11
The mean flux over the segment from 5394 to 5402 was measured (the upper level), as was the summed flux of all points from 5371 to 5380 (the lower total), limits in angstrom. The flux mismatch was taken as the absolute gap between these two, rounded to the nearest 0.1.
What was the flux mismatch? 14.7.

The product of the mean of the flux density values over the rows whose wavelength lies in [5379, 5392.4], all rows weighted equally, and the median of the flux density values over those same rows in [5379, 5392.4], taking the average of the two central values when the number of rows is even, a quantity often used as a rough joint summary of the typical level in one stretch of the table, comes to 7.28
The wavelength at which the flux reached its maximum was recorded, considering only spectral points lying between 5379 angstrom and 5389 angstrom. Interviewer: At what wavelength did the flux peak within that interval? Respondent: 5388.11 angstrom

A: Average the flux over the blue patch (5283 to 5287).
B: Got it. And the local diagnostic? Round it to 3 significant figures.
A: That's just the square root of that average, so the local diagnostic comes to 1.67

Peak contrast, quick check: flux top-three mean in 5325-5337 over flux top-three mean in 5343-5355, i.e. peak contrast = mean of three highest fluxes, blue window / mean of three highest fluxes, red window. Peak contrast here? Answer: 1.06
